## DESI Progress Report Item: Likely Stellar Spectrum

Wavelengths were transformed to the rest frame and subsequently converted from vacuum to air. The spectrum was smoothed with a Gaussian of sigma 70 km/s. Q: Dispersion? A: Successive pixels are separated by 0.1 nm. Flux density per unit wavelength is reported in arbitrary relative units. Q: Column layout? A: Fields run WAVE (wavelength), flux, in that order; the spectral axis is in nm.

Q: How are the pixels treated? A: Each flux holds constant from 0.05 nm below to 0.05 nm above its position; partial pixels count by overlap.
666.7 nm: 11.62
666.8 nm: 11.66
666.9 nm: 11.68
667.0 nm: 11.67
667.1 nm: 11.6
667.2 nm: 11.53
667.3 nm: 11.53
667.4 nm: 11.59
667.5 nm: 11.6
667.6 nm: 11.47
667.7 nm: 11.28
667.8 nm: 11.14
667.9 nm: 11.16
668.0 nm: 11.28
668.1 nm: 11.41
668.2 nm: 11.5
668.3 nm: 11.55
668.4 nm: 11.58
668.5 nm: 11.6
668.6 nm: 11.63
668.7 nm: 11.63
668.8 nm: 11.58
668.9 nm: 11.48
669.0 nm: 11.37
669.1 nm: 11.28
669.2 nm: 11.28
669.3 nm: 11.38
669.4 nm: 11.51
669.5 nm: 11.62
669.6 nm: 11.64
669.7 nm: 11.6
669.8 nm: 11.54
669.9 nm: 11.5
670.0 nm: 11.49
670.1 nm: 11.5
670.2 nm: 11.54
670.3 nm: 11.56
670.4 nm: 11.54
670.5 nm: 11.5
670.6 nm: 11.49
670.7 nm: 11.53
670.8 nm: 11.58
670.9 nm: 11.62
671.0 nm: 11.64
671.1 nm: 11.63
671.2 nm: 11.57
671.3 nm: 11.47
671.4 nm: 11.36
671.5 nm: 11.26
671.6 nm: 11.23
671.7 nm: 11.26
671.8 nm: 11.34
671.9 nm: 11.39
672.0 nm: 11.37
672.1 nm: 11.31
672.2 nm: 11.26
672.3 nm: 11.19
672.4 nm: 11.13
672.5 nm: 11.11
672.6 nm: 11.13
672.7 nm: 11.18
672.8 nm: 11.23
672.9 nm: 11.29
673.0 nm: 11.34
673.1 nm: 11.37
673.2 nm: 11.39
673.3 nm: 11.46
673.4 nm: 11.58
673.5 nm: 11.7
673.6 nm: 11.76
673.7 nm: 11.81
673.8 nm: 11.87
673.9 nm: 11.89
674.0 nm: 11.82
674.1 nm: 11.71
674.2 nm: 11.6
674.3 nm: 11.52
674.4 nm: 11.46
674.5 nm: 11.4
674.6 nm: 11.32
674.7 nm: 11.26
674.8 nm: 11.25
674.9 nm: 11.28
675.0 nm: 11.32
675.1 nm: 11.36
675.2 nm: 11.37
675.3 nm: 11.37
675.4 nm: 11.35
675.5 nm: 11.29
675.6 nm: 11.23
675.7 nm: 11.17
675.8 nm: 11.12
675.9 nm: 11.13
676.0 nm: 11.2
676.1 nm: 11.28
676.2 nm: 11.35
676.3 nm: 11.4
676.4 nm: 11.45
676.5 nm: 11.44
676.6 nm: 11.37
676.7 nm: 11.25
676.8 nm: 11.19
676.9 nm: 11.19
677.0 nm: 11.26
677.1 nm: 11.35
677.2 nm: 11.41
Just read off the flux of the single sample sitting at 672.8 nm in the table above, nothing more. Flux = 11.23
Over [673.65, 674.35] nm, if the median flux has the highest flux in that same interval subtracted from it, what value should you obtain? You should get -0.080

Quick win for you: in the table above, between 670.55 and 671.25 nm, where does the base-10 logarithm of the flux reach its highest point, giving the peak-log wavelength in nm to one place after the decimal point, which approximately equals 671.0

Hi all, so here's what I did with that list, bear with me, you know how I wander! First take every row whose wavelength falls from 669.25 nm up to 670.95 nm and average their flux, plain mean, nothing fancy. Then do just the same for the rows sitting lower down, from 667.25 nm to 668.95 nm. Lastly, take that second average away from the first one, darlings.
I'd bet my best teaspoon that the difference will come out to 0.07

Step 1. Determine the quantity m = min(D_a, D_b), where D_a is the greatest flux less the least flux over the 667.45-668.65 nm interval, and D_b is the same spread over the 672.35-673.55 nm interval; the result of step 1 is 0.49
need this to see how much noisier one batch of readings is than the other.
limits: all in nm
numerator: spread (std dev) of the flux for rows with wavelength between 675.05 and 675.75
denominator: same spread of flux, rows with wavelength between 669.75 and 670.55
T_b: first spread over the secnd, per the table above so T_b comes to 3.0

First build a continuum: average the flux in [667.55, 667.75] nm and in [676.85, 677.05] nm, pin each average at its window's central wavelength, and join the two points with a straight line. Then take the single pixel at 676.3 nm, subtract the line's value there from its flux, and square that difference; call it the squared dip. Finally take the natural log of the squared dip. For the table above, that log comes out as -3.6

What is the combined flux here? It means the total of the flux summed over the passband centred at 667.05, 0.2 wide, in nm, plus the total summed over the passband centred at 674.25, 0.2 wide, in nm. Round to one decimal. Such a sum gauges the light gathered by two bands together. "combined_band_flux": 46.4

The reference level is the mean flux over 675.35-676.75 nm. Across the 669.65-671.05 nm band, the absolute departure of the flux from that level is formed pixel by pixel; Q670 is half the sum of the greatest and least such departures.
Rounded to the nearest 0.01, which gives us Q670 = 0.28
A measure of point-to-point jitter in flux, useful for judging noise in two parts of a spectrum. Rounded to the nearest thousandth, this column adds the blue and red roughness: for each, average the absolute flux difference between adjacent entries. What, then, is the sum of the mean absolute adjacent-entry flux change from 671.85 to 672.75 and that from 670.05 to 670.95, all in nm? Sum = 0.076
